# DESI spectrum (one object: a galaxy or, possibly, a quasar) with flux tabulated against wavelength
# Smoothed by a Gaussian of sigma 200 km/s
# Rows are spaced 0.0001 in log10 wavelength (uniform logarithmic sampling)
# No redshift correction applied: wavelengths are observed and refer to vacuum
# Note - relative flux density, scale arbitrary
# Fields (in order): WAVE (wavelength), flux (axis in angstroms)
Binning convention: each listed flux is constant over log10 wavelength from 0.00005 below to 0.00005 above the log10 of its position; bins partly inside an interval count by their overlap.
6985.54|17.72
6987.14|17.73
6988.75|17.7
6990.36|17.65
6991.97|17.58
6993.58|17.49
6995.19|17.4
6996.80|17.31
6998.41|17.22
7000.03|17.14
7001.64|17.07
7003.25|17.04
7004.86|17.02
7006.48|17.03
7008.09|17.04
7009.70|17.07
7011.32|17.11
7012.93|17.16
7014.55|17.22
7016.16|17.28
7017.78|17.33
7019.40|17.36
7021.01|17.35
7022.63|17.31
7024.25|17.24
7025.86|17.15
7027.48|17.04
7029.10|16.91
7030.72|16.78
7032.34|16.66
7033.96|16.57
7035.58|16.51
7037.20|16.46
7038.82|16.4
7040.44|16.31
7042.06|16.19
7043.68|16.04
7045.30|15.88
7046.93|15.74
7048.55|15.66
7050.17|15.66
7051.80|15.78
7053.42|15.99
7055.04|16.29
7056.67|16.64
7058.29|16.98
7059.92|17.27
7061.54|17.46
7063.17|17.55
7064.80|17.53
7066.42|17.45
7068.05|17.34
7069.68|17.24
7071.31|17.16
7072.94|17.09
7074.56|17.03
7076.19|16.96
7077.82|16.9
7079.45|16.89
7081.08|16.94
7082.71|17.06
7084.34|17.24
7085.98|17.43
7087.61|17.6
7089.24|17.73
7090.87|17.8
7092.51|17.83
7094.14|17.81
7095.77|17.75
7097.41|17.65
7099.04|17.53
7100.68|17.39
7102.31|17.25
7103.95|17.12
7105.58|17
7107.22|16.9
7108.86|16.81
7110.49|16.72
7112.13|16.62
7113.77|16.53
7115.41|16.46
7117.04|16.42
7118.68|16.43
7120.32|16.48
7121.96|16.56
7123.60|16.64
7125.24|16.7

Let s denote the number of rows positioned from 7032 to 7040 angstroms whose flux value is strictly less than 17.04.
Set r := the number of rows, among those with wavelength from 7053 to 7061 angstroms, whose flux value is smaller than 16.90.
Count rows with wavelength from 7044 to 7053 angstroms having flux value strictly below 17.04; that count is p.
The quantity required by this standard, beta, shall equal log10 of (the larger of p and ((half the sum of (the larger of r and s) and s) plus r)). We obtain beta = 0.9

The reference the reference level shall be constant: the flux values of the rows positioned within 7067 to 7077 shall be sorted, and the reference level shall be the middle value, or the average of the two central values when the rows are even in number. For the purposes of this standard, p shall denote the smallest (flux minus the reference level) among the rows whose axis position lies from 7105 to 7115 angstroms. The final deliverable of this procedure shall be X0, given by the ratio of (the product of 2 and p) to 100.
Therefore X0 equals -0.012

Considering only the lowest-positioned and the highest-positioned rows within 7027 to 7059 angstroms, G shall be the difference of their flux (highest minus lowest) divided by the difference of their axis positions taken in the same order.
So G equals -0.002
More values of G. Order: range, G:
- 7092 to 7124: -0.038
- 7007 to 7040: -0.021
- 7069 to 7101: 0.005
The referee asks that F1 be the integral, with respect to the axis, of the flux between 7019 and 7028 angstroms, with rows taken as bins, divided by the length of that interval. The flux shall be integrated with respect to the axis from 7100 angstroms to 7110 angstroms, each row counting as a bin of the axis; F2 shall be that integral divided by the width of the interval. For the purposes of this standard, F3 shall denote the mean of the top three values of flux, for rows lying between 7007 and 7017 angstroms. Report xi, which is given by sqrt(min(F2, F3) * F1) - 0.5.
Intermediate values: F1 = 17.3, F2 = 17.07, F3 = 17.2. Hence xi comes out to 16.7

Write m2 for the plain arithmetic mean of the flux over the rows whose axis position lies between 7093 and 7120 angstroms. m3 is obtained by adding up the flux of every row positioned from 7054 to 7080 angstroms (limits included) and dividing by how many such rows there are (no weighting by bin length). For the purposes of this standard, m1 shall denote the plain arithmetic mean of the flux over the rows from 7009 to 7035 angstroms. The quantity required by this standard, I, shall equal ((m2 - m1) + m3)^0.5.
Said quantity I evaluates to 4.13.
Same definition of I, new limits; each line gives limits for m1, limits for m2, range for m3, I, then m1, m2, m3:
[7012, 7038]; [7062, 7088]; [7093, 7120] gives 4.15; 17.0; 17.2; 17.0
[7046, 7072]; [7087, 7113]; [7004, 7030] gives 4.22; 16.7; 17.3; 17.2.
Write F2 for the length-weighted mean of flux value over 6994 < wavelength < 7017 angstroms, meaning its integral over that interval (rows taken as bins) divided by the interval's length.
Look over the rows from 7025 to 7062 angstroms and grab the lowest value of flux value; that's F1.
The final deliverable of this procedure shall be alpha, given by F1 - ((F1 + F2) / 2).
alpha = -0.7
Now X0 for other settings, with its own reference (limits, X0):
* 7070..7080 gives -0.005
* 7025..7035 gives -0.011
